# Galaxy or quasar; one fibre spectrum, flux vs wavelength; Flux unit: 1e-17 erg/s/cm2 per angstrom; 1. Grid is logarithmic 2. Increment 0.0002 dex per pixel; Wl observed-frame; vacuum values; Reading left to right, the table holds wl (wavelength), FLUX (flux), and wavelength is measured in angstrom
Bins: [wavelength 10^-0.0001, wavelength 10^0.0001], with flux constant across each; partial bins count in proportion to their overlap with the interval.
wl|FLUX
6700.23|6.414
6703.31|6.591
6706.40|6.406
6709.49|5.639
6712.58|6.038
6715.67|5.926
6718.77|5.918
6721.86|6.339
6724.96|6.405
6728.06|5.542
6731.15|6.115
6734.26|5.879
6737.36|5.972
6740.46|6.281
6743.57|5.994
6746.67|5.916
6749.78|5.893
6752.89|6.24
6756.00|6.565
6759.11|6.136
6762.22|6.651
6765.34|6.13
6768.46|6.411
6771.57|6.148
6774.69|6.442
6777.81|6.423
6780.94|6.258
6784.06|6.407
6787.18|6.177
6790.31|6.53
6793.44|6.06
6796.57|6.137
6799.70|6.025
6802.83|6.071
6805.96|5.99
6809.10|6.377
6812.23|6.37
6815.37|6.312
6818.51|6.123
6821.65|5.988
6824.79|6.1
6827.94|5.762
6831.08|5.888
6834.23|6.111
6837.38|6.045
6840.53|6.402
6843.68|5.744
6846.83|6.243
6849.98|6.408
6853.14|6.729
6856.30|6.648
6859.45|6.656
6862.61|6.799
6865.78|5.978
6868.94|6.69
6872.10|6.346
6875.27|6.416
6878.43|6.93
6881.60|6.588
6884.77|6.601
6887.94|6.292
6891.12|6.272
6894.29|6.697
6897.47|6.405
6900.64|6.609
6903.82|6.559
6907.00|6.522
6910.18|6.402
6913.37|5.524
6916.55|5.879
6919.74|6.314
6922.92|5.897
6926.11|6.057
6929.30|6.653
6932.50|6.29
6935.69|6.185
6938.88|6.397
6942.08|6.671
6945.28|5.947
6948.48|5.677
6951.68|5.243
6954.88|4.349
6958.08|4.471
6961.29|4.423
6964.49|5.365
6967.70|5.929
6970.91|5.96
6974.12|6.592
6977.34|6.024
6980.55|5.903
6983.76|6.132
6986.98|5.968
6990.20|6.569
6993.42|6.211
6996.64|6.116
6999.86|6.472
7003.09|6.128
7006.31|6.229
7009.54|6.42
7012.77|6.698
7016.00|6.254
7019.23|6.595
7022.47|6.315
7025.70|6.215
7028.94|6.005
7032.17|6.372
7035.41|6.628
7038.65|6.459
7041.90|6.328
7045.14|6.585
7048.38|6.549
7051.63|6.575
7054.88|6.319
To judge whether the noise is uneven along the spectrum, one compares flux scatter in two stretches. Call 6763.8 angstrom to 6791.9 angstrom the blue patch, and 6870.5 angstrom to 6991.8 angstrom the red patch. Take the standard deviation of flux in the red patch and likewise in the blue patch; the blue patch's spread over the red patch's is 0.2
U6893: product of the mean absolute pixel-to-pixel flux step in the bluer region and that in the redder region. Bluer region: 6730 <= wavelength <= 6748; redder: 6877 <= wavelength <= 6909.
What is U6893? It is 0.04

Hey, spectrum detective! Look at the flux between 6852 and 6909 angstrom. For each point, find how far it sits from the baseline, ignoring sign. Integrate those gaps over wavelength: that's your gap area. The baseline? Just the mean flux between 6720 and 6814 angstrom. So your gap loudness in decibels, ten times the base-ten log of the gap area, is 13.2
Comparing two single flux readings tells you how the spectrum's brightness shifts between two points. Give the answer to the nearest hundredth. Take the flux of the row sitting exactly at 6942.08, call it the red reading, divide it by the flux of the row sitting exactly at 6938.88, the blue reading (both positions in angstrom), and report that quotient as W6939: 1.04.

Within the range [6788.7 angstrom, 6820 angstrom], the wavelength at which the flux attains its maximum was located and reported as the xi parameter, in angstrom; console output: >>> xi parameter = 6790.31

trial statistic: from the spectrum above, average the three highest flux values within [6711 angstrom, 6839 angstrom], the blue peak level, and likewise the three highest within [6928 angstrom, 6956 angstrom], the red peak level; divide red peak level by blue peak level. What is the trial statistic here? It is 1.00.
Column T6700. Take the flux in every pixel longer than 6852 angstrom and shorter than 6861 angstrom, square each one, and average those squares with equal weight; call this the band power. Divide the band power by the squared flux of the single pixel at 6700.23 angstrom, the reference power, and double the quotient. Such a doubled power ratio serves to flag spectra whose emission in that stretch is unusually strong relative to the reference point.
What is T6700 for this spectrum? 2.2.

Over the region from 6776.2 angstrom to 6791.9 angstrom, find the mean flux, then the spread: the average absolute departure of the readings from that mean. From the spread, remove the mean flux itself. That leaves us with -6.2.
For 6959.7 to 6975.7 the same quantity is -5.0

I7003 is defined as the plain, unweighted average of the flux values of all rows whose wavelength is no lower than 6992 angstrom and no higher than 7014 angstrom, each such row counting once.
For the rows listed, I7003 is 6.32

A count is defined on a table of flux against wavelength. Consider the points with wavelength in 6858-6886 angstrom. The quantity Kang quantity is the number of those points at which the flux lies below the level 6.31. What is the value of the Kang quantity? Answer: 1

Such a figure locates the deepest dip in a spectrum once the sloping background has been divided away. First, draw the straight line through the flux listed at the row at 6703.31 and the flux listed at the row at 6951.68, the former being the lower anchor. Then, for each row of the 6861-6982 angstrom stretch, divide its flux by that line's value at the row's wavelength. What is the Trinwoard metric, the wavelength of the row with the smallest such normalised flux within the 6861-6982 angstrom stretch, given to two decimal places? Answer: 6954.88 angstrom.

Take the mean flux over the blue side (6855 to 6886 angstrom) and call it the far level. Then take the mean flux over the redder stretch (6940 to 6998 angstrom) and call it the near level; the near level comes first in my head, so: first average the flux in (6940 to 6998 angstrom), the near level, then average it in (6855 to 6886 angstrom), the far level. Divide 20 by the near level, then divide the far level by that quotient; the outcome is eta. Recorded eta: 1.89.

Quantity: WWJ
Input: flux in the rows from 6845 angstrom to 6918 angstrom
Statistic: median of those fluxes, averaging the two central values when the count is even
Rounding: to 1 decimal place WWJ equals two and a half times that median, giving 16.3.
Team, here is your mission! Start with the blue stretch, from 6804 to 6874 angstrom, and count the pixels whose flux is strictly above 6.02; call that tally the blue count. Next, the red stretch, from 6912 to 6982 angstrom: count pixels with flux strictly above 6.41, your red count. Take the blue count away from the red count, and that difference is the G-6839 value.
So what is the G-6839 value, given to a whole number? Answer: -13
